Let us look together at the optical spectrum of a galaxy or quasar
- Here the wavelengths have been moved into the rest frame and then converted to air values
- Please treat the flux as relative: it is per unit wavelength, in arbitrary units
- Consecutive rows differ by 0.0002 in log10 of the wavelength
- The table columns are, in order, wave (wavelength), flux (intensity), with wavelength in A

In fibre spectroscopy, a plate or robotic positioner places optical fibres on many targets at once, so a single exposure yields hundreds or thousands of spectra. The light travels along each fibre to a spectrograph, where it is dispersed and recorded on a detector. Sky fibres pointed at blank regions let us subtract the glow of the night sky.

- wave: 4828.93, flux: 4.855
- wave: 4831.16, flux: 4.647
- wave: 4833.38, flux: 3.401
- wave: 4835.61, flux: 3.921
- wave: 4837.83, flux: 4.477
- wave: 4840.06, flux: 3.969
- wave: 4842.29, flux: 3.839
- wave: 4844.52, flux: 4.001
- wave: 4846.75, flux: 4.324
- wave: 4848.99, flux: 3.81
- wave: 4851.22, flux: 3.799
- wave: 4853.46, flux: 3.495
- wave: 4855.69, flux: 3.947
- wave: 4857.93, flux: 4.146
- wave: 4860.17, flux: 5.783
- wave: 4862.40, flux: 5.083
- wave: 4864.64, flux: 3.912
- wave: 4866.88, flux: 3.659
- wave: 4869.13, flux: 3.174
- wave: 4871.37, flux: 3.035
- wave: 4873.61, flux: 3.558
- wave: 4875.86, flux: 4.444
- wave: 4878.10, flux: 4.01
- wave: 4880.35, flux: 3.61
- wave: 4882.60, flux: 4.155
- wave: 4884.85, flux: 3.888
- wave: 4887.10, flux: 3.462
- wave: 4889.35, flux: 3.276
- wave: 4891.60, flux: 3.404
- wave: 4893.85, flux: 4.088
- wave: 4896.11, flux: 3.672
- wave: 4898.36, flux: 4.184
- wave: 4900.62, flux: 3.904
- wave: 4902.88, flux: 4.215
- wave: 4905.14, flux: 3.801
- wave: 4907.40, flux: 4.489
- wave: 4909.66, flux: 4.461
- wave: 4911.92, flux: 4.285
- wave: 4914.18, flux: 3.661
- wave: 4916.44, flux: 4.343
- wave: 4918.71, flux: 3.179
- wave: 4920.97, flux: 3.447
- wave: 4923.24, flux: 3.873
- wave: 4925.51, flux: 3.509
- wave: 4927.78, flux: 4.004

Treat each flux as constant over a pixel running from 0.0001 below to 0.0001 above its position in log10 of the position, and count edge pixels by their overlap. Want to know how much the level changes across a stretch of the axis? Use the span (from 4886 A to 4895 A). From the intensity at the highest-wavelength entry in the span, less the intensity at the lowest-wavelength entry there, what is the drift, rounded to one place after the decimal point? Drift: 0.6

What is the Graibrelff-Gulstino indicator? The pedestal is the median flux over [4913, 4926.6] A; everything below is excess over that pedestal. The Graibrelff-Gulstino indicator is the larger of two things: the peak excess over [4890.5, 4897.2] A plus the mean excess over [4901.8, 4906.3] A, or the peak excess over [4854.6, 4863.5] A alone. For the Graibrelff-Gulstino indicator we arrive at 2.2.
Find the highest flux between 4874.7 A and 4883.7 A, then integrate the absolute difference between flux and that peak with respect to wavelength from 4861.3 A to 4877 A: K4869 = 12.4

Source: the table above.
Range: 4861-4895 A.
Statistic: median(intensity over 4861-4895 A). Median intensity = 3.7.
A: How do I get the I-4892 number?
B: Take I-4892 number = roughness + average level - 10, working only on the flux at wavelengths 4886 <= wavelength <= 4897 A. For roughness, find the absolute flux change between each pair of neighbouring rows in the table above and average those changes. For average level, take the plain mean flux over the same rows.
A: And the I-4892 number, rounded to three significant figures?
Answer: -6.07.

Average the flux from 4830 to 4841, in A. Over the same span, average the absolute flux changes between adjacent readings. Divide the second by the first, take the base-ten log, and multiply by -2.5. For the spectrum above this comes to 1.90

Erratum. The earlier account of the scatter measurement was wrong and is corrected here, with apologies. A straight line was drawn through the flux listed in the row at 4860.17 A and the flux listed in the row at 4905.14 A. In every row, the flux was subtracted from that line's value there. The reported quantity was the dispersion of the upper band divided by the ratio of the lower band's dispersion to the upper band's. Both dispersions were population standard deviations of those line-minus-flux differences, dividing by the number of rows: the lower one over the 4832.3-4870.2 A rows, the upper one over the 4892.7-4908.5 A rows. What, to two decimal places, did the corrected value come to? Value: 0.18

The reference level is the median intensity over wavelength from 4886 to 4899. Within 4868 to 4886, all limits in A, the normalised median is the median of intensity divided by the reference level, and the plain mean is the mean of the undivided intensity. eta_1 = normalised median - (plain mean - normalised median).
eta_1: -1.63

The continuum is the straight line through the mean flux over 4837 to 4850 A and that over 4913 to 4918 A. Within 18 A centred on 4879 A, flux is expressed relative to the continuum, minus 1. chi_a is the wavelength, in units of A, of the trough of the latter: 4871.37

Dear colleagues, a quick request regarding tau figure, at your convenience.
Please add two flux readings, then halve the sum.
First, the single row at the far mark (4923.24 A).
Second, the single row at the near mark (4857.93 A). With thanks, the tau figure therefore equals 4.01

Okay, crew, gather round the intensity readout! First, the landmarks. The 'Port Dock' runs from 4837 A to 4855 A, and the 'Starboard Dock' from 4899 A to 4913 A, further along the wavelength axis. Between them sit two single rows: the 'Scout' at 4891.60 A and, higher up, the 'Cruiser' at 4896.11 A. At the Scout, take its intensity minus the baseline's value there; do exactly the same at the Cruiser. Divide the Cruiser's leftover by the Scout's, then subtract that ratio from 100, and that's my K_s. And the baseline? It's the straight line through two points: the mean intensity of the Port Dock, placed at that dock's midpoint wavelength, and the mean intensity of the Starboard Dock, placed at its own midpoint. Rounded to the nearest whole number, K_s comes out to 99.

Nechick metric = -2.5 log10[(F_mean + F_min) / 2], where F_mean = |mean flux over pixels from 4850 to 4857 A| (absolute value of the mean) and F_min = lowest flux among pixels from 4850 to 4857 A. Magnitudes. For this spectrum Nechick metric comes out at -1.40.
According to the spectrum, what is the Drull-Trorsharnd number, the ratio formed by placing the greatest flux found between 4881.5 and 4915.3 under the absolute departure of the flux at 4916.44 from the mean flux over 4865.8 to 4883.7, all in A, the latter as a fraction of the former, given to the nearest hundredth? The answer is 0.14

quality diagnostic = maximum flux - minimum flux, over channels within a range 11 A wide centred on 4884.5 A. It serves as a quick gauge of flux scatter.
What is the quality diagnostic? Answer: 0.9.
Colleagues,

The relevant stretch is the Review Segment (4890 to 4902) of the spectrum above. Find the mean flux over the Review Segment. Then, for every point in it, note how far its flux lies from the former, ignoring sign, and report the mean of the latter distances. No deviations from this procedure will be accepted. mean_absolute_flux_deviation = 0.25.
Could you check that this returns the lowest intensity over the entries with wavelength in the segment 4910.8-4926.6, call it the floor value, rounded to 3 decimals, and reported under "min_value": 3.179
